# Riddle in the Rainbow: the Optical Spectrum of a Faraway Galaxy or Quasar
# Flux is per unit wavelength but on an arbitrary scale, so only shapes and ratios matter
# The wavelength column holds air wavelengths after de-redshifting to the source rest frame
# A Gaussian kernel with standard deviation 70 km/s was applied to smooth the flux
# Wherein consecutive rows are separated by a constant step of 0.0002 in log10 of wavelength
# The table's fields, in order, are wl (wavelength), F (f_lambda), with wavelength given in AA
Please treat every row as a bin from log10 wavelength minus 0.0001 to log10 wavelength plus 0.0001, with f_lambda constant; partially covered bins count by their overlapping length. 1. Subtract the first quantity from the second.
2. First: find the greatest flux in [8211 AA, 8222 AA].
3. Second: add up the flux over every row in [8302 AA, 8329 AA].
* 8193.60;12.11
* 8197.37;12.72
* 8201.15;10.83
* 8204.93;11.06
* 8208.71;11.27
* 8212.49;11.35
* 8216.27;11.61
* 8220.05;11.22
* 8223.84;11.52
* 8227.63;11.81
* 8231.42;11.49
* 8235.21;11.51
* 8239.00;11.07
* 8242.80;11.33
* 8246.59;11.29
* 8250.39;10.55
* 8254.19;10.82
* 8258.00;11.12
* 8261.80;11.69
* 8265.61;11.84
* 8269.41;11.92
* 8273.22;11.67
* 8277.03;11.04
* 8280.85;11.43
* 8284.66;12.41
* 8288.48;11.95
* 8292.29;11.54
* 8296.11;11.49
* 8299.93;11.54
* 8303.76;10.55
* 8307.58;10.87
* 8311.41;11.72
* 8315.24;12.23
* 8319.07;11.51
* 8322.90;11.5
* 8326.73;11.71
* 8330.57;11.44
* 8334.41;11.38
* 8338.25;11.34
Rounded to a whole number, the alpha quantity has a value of 68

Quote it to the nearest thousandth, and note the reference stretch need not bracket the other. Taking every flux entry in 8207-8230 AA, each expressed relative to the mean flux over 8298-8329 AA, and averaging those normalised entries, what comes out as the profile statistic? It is 1.001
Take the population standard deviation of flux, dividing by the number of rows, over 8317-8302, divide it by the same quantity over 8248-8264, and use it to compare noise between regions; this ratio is 1.6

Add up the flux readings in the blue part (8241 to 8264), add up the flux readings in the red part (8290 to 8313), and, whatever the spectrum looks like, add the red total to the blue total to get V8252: 134.5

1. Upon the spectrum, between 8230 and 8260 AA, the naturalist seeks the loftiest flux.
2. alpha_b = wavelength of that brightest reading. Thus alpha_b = 8235.21 AA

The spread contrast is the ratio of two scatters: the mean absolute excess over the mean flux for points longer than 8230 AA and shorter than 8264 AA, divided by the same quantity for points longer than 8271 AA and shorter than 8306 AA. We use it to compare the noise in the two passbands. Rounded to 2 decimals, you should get 0.82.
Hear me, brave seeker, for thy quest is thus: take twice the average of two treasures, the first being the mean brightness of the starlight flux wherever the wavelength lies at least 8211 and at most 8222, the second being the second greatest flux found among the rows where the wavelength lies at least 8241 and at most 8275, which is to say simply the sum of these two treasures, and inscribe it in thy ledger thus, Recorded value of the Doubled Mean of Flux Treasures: 23.2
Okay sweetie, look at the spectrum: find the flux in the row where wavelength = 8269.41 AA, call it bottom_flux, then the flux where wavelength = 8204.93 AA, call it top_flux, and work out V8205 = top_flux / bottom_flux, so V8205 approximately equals 0.93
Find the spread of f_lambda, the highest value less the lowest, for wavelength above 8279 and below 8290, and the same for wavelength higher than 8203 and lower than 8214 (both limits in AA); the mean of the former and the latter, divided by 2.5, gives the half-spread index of 0.254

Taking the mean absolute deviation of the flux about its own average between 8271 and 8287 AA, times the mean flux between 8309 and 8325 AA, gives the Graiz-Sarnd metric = 4.7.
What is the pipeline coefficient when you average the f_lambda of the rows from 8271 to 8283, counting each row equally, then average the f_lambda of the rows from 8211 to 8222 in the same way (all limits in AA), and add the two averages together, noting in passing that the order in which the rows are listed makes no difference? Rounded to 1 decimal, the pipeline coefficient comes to 22.8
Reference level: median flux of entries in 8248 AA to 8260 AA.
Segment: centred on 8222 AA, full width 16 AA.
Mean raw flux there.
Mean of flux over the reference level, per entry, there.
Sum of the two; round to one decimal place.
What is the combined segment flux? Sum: 12.6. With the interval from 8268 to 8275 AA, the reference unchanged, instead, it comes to 12.9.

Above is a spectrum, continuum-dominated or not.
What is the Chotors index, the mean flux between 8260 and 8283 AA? 11.6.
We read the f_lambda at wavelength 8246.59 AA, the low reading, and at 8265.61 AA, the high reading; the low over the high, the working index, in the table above 0.95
